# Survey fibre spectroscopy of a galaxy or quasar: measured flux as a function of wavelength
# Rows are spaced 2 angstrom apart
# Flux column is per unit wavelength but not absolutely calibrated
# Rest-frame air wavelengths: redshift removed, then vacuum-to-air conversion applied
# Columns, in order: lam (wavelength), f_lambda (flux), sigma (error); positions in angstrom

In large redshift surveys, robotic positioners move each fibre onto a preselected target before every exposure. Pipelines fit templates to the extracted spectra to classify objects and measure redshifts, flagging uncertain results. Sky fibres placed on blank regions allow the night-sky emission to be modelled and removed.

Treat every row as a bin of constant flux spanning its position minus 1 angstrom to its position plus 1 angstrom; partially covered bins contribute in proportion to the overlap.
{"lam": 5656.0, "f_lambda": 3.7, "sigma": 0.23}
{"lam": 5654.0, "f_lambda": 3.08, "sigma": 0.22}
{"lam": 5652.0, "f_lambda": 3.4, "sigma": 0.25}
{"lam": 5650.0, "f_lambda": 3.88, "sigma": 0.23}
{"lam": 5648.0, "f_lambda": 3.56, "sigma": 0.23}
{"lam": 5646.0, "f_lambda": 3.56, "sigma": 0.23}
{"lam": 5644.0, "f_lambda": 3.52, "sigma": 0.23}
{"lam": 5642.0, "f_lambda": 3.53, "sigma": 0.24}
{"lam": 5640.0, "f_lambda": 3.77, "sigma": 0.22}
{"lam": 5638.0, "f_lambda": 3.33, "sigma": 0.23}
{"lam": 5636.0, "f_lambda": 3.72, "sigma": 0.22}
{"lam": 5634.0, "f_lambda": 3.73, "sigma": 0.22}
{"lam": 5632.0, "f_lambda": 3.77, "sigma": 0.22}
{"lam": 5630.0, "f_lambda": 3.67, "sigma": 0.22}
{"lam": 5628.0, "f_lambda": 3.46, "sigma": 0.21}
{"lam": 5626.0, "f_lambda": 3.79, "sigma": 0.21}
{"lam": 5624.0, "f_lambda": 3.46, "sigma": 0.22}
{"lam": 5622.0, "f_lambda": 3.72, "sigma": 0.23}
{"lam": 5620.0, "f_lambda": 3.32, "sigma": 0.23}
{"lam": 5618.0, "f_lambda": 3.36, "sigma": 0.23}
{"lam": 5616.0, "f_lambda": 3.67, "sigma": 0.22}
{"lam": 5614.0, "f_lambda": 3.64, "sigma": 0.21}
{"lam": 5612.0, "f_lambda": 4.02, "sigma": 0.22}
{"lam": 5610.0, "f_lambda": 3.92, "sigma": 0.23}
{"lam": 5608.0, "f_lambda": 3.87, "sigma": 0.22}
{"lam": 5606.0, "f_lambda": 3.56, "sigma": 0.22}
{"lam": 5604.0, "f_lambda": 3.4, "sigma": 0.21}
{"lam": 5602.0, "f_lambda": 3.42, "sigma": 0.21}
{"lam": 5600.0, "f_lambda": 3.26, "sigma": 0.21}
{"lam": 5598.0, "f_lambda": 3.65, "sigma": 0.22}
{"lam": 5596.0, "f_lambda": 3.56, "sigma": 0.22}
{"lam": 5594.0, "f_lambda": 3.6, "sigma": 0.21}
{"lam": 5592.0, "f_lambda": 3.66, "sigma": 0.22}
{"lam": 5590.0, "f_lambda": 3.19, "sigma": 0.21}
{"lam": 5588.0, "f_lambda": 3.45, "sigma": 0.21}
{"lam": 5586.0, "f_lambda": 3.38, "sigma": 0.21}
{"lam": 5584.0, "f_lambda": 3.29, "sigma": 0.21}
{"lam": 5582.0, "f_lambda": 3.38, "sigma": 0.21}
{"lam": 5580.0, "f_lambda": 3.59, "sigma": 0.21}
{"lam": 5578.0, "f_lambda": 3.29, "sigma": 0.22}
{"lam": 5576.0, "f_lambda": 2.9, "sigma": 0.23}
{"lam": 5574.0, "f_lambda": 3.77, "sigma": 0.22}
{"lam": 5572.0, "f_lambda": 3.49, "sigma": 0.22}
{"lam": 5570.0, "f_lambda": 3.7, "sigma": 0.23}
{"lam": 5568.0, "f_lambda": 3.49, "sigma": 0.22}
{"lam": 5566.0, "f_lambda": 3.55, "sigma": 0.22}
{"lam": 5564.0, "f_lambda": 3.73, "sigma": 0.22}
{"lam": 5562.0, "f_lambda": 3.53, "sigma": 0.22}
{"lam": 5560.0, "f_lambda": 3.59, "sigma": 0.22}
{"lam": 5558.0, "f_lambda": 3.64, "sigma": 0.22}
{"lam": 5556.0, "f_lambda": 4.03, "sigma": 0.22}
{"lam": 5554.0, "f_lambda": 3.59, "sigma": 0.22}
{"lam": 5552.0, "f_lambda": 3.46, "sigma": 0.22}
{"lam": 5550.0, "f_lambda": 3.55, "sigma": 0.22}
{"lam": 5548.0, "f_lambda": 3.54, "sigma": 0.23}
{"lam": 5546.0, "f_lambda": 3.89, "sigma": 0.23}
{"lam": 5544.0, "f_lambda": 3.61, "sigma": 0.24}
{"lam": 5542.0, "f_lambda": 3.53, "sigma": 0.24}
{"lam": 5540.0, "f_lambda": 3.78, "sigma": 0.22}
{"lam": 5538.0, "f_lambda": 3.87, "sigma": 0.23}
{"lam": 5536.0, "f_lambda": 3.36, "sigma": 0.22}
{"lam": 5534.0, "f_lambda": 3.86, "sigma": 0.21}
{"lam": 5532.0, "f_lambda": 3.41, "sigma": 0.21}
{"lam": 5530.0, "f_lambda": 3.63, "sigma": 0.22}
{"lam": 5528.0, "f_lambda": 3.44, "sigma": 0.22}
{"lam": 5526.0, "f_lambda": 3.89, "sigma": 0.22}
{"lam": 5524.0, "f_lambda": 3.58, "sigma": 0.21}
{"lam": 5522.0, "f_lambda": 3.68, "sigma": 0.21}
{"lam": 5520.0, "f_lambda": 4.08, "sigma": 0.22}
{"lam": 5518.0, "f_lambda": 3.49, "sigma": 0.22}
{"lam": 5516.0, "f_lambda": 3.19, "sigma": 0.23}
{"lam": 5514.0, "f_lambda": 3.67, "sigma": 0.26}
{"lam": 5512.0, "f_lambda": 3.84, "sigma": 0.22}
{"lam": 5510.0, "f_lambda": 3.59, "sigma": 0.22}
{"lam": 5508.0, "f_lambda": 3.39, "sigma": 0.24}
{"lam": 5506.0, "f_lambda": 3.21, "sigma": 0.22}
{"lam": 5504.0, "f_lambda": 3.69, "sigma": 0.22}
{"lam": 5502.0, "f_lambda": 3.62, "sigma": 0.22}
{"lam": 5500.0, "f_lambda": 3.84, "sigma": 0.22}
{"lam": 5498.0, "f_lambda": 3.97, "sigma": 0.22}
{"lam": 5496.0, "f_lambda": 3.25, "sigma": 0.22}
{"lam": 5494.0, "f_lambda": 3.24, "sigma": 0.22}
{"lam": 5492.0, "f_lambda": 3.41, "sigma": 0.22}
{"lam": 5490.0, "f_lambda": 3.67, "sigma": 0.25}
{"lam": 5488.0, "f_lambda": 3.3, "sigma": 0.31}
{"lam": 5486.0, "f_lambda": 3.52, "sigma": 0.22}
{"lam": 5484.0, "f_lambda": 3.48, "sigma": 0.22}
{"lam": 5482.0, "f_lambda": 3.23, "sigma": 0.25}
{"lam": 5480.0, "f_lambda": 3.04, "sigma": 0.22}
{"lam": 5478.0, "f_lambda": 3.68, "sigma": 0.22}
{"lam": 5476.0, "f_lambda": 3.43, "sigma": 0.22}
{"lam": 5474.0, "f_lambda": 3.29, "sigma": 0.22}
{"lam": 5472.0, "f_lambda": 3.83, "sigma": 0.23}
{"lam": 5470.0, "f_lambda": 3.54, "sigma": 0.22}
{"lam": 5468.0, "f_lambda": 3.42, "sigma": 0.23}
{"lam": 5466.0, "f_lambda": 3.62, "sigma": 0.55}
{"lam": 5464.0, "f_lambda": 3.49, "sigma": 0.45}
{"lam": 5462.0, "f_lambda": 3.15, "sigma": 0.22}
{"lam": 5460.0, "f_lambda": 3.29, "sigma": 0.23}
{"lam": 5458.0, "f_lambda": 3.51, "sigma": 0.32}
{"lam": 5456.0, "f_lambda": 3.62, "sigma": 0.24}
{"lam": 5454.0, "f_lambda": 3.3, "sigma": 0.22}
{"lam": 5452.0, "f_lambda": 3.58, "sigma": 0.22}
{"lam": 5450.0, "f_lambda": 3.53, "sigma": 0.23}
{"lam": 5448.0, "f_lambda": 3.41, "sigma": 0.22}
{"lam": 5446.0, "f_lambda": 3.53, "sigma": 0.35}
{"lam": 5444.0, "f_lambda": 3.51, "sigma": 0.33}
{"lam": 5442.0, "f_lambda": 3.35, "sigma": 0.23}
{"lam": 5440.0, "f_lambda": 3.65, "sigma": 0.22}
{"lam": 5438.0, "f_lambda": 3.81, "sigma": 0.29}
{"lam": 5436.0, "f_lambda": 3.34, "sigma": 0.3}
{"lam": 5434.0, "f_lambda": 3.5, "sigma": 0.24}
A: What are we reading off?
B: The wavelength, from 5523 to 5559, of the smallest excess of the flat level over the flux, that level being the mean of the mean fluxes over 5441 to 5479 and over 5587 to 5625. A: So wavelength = 5556.0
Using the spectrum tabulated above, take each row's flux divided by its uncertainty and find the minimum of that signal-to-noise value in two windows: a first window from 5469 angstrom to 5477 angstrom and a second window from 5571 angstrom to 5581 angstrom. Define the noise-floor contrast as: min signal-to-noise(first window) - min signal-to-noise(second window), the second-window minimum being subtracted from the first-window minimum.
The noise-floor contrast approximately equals 2.3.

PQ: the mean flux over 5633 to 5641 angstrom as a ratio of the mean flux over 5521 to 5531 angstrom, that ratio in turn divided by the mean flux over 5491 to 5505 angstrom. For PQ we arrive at 0.279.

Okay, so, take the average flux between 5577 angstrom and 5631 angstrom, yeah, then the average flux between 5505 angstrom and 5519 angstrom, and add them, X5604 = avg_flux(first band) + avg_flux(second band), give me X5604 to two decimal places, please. 7.02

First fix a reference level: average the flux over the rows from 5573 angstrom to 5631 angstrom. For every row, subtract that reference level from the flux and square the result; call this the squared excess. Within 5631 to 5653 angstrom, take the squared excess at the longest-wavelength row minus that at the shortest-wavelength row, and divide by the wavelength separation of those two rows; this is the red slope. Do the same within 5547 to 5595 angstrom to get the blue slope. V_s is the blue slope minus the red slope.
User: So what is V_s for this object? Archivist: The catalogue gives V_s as 0.002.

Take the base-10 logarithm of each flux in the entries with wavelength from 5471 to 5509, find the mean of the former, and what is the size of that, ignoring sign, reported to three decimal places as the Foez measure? 0.540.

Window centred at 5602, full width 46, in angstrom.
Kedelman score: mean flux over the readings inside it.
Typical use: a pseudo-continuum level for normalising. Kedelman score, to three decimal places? 3.538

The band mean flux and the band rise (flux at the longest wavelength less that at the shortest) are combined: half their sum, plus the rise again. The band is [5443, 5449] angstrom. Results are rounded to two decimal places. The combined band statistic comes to 1.59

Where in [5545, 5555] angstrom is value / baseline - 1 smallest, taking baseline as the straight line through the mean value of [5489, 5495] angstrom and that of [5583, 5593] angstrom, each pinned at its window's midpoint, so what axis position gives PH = 5552.0 angstrom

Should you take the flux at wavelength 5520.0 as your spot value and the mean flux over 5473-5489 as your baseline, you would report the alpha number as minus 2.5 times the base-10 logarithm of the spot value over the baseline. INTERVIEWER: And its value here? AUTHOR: -0.21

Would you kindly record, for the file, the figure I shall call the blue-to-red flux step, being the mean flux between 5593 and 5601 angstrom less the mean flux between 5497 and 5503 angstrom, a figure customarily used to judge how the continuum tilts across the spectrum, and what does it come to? -0.29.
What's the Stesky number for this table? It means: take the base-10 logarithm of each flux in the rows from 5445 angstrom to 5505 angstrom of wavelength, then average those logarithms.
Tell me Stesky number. 0.541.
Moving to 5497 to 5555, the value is 0.559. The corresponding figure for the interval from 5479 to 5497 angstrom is 0.524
